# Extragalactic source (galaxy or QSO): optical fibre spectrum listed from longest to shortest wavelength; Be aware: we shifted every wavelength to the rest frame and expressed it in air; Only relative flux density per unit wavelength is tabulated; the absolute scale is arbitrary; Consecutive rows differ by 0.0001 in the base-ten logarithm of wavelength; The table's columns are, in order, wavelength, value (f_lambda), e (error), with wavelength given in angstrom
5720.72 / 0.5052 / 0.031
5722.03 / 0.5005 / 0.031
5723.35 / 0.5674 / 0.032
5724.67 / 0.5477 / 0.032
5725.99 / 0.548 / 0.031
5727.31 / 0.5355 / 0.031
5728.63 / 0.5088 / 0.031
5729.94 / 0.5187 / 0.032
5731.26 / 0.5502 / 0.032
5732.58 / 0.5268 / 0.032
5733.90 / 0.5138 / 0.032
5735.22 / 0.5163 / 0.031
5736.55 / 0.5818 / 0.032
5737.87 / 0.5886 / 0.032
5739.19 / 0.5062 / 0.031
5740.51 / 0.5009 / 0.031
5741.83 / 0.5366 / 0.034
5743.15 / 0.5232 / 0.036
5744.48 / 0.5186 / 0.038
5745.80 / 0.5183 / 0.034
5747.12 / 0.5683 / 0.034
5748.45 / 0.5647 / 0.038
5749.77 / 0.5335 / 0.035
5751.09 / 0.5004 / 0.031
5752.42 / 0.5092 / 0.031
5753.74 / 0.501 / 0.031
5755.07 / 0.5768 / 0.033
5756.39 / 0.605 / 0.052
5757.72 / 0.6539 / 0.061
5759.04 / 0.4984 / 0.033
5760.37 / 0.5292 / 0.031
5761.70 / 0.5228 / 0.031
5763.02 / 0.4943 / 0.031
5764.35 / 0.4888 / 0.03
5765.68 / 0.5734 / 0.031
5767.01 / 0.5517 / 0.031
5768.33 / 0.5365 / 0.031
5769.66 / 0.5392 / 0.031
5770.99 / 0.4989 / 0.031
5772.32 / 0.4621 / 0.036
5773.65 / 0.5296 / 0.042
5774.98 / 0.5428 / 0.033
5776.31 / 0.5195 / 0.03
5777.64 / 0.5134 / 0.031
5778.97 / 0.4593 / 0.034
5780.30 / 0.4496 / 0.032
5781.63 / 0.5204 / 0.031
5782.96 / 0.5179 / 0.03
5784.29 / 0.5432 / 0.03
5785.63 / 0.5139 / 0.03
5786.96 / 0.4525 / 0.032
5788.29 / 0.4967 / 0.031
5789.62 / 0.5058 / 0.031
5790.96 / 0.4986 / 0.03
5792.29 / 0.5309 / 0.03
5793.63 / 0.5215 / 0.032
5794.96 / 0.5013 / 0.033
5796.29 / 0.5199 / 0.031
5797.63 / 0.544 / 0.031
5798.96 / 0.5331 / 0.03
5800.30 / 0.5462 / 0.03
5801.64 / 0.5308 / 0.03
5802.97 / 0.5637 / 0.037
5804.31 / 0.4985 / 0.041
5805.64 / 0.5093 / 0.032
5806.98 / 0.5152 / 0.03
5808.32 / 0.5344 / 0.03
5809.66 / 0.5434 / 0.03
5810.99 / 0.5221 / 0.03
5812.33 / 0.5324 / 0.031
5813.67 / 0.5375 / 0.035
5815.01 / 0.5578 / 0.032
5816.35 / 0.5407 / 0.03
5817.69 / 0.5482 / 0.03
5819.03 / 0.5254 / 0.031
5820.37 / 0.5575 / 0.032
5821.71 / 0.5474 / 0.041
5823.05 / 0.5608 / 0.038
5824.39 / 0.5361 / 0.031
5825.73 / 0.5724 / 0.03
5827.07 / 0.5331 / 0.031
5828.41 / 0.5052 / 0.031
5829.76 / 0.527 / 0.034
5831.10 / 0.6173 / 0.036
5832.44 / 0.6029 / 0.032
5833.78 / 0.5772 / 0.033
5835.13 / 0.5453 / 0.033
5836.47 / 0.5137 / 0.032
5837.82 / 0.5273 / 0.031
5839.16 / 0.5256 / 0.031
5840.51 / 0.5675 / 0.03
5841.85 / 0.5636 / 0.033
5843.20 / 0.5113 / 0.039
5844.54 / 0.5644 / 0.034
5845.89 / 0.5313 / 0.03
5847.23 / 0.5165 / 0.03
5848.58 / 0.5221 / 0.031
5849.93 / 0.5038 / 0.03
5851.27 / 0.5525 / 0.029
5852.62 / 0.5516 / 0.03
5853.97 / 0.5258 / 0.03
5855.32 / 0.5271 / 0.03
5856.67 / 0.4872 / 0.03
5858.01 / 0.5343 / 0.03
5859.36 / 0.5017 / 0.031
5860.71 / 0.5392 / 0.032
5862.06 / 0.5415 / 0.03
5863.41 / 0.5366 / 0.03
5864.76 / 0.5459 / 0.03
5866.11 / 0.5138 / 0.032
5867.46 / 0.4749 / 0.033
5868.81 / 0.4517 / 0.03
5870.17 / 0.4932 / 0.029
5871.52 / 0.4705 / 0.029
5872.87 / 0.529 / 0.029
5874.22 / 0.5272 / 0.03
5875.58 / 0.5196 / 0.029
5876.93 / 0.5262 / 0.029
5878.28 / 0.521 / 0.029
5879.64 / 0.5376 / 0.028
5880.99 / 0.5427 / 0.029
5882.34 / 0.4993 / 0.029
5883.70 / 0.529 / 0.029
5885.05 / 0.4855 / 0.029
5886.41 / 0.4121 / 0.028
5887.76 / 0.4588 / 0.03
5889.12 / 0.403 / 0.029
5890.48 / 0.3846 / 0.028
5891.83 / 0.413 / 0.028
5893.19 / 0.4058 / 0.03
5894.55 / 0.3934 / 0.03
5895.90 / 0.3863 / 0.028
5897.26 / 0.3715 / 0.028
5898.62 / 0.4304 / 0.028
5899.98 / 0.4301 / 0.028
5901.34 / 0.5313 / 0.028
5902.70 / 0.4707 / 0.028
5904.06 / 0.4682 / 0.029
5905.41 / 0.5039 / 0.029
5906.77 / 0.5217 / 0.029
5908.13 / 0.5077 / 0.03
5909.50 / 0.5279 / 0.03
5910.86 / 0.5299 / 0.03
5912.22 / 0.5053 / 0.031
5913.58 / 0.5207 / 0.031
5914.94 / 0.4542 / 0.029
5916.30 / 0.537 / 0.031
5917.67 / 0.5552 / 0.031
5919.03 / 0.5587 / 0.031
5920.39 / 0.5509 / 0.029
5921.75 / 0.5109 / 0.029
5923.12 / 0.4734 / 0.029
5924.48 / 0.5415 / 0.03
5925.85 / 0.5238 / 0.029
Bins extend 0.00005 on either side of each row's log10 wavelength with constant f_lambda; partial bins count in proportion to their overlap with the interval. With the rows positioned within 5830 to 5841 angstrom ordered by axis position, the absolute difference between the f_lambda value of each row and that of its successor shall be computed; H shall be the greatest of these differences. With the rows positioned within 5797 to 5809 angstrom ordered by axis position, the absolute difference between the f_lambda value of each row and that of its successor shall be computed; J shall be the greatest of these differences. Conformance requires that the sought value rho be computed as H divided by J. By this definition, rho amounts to 0.6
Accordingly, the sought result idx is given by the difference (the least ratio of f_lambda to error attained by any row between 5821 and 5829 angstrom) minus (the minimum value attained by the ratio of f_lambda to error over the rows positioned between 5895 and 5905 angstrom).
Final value 0.1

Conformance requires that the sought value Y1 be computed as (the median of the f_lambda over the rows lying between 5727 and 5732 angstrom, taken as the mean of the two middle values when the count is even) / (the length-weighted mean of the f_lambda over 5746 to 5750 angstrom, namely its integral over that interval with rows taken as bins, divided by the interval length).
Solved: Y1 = 0.95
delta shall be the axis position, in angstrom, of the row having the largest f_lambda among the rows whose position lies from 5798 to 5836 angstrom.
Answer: 5831.10 angstrom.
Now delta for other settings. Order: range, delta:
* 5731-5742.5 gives 5737.87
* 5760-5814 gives 5765.68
